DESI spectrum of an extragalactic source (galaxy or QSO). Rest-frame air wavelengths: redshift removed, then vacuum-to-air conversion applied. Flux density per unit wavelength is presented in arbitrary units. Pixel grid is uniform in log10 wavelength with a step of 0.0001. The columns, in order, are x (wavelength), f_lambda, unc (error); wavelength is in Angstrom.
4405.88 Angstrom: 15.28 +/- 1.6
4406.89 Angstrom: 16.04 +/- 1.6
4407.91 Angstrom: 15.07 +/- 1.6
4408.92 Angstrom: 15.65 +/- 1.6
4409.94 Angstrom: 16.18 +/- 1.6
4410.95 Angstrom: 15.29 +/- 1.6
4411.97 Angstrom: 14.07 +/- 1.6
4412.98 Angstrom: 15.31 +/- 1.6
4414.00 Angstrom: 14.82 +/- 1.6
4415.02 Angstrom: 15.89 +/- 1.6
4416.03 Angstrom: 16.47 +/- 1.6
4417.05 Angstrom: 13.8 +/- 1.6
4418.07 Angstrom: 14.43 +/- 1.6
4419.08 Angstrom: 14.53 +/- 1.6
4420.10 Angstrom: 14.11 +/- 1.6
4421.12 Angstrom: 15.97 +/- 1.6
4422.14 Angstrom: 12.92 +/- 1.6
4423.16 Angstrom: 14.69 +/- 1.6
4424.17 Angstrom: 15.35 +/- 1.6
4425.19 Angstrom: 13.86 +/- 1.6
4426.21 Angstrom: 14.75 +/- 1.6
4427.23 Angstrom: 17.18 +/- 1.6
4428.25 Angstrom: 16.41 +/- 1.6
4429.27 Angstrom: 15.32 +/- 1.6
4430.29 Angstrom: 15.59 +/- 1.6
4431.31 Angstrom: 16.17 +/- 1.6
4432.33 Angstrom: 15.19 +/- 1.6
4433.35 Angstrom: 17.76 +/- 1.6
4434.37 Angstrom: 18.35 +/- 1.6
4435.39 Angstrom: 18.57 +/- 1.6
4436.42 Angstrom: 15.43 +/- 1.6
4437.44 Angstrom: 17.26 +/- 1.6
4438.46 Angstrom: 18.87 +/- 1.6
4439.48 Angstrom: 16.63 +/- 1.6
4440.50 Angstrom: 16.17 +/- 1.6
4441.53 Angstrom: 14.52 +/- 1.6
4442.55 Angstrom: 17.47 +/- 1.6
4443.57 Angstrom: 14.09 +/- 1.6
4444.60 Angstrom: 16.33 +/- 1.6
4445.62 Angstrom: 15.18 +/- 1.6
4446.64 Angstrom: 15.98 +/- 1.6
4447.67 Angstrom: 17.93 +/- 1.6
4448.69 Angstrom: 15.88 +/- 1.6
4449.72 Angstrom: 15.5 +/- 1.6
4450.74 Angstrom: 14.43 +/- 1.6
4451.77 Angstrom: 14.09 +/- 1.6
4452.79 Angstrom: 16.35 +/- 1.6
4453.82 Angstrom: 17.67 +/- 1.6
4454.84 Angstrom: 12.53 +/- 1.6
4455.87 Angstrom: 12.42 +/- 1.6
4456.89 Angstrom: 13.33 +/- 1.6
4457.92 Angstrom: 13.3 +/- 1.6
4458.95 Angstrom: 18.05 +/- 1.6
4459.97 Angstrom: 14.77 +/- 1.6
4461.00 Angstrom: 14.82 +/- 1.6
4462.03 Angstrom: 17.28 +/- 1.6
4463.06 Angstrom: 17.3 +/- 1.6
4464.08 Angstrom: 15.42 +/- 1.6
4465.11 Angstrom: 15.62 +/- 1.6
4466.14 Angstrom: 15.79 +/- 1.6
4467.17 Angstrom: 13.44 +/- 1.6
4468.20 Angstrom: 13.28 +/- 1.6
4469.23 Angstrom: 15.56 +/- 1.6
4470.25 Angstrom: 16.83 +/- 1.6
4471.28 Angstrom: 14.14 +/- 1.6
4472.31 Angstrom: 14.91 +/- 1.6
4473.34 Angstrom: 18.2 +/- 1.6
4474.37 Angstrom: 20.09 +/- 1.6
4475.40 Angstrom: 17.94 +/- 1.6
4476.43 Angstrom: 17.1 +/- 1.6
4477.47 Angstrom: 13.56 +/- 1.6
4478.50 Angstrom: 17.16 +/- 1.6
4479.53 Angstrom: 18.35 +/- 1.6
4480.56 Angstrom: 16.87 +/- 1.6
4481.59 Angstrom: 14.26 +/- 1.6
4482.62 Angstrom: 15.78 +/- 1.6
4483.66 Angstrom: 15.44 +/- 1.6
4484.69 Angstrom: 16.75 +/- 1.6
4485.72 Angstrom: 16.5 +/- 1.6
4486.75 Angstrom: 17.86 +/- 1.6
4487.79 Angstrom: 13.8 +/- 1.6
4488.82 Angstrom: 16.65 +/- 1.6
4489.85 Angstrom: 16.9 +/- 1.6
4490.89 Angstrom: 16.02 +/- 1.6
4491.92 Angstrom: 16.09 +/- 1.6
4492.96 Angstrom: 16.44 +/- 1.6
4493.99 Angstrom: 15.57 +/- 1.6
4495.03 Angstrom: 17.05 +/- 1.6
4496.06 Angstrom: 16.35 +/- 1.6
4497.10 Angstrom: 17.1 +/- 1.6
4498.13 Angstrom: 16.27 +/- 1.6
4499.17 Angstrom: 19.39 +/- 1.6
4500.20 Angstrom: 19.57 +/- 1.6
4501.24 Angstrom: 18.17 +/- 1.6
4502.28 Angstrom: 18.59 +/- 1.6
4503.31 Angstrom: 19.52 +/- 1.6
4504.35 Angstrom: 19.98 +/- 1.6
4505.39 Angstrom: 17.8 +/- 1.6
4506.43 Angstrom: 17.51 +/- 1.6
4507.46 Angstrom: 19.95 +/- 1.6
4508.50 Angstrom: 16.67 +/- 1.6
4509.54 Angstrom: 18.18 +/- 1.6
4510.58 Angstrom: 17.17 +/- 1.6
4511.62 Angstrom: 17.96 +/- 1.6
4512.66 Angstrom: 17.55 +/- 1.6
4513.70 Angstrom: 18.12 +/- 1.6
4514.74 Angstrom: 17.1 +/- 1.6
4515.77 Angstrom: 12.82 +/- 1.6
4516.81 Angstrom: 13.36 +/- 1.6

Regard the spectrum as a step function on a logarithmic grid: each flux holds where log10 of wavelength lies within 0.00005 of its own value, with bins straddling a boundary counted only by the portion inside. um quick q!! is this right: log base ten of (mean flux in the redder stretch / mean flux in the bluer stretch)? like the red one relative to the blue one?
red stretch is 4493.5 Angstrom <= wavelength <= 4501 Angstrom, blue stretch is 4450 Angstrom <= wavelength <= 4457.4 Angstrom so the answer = 0.08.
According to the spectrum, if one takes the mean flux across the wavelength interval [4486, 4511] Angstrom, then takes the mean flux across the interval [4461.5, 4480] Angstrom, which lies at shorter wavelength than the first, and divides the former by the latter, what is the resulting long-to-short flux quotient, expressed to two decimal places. 1.08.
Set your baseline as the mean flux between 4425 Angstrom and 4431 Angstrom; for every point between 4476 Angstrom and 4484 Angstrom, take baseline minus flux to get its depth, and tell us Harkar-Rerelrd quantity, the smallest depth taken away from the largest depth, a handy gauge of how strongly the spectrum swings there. 4.8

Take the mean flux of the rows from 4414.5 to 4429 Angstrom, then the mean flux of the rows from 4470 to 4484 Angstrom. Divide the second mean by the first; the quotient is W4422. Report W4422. 1.10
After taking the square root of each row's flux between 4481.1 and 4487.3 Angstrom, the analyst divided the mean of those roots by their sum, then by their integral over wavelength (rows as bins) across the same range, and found 0.0067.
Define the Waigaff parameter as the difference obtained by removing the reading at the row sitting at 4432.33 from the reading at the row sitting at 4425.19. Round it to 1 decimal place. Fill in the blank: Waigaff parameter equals -1.3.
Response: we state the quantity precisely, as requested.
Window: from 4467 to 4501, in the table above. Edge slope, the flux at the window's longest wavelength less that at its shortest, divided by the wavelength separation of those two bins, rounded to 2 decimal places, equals 0.19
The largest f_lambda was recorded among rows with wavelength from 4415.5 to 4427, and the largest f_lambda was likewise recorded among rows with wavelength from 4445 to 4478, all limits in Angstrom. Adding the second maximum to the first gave 36.6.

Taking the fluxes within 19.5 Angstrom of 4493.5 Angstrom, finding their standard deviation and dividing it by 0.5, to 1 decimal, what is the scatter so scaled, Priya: 3.2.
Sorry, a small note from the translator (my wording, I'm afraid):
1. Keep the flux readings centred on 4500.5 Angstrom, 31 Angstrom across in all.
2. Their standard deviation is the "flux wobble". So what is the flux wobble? 1.6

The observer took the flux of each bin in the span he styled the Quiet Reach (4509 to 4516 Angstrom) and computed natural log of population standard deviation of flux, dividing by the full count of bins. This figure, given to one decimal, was 0.6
